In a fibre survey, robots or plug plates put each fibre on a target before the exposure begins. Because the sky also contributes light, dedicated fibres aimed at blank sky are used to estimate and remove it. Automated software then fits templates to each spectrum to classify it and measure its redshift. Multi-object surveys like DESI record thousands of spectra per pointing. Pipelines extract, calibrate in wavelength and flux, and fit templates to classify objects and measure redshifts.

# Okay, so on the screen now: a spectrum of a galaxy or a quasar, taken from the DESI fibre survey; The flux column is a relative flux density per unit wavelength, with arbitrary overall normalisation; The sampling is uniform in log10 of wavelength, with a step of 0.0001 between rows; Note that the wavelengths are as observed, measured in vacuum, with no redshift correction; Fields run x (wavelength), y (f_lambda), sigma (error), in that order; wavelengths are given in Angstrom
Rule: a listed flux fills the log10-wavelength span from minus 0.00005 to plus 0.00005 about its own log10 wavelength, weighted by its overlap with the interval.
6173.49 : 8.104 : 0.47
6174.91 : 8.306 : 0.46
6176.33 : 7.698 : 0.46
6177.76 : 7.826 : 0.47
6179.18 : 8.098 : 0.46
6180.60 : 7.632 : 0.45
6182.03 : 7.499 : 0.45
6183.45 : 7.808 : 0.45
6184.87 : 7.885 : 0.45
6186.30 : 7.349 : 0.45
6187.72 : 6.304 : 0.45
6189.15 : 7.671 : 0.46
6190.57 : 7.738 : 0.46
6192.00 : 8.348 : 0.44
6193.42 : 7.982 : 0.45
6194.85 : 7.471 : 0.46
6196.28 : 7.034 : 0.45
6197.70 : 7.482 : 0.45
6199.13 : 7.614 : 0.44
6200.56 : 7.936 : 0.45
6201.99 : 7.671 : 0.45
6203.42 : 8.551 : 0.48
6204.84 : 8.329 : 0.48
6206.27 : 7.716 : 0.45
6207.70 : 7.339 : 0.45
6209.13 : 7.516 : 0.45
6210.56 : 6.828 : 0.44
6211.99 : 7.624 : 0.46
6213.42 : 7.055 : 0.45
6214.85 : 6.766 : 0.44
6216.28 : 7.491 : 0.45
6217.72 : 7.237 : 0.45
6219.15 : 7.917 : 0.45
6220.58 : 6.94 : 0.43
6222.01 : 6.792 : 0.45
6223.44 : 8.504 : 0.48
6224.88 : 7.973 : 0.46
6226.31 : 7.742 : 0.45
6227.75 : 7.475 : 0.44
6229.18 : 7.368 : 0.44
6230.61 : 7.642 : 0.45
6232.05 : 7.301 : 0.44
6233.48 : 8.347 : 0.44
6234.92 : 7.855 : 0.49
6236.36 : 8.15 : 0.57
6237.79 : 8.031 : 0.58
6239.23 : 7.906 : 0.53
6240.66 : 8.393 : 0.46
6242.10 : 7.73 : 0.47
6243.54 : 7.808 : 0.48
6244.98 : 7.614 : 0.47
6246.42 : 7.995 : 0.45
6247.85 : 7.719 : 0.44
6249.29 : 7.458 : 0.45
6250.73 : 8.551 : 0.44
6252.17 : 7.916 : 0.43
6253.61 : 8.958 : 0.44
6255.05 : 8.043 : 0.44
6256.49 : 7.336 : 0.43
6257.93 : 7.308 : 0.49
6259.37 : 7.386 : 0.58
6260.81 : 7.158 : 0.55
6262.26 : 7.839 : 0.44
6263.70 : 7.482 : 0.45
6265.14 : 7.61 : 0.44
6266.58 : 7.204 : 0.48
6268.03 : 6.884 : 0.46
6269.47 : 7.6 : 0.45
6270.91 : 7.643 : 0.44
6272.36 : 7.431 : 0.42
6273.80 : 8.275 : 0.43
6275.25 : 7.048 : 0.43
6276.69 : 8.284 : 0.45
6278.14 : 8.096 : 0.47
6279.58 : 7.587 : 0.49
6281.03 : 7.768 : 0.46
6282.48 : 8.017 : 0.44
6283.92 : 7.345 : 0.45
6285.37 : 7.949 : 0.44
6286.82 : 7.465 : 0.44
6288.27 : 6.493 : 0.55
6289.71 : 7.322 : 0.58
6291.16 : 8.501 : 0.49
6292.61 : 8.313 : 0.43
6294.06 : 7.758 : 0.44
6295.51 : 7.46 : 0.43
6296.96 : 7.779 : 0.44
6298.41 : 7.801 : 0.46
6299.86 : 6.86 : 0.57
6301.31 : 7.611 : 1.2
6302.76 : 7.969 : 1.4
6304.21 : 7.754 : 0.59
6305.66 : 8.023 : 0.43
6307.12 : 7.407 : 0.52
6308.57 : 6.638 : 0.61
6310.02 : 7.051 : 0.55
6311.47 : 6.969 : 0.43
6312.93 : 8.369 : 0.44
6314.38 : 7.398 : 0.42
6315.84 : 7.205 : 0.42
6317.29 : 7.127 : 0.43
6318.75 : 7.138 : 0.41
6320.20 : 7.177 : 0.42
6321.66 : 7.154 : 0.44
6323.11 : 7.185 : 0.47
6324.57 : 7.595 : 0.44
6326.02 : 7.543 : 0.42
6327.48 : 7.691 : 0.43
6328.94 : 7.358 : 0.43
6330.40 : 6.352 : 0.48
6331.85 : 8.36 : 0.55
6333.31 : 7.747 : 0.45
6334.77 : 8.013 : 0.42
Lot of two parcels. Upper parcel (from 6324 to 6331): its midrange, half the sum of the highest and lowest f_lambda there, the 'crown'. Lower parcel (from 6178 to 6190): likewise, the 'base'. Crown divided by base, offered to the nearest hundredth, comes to 0.98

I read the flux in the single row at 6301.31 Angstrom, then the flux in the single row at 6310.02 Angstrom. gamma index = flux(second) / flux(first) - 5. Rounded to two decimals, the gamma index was -4.07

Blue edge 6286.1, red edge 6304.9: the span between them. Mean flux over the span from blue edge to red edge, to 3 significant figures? 7.62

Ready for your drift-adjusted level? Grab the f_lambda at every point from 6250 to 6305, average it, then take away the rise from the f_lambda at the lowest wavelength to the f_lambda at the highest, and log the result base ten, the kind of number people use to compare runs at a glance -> 0.93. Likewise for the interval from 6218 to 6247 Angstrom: 0.89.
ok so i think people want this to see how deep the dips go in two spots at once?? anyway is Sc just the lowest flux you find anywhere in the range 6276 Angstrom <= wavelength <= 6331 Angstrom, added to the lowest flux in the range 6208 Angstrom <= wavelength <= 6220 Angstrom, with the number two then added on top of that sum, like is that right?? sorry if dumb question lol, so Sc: 15.1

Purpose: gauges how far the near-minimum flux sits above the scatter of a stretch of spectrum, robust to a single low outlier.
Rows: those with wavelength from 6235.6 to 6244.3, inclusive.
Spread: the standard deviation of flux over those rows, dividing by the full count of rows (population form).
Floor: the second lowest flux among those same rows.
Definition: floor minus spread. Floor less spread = 7.6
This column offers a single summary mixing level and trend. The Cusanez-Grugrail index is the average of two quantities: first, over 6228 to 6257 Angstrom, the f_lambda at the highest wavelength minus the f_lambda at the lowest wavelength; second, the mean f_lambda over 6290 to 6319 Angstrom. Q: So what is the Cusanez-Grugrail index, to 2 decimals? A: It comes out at 3.76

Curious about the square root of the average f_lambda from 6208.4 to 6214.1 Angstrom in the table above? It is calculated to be 2.69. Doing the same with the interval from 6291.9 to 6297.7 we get 2.80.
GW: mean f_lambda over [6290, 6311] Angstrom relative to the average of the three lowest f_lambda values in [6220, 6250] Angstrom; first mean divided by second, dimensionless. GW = 1.09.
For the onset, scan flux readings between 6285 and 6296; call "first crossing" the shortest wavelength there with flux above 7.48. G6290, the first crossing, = 6285.37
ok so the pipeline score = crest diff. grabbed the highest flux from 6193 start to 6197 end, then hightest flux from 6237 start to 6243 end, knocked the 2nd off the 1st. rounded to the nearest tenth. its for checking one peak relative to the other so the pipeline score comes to -0.4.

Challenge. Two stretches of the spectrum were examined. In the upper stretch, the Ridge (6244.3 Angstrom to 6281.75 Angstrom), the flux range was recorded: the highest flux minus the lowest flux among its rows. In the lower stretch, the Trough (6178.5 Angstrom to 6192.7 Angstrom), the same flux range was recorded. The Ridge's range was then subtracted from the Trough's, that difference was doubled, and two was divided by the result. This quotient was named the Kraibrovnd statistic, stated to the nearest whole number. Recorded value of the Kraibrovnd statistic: -33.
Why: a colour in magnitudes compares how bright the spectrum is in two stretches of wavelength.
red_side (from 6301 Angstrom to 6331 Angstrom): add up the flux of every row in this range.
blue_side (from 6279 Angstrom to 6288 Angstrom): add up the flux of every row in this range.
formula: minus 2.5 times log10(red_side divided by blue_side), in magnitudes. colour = -1.3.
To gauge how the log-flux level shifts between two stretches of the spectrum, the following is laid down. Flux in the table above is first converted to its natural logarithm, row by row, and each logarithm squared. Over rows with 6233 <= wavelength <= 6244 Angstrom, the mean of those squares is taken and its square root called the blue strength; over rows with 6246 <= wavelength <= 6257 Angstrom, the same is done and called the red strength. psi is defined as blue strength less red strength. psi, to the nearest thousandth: 0.005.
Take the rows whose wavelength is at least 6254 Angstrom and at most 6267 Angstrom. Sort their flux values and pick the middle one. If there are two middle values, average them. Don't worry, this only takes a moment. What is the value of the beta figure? 7.39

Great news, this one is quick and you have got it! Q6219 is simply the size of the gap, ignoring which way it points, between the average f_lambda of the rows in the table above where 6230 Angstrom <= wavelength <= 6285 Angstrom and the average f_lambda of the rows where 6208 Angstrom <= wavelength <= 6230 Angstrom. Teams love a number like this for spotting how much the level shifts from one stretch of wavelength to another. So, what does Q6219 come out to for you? 0.34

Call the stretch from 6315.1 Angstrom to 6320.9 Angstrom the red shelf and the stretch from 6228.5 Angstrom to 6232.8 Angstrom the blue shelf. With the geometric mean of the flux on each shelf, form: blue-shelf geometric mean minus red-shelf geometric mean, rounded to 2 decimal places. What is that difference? 0.27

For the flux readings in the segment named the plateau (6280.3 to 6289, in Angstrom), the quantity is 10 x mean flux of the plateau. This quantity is 75.1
